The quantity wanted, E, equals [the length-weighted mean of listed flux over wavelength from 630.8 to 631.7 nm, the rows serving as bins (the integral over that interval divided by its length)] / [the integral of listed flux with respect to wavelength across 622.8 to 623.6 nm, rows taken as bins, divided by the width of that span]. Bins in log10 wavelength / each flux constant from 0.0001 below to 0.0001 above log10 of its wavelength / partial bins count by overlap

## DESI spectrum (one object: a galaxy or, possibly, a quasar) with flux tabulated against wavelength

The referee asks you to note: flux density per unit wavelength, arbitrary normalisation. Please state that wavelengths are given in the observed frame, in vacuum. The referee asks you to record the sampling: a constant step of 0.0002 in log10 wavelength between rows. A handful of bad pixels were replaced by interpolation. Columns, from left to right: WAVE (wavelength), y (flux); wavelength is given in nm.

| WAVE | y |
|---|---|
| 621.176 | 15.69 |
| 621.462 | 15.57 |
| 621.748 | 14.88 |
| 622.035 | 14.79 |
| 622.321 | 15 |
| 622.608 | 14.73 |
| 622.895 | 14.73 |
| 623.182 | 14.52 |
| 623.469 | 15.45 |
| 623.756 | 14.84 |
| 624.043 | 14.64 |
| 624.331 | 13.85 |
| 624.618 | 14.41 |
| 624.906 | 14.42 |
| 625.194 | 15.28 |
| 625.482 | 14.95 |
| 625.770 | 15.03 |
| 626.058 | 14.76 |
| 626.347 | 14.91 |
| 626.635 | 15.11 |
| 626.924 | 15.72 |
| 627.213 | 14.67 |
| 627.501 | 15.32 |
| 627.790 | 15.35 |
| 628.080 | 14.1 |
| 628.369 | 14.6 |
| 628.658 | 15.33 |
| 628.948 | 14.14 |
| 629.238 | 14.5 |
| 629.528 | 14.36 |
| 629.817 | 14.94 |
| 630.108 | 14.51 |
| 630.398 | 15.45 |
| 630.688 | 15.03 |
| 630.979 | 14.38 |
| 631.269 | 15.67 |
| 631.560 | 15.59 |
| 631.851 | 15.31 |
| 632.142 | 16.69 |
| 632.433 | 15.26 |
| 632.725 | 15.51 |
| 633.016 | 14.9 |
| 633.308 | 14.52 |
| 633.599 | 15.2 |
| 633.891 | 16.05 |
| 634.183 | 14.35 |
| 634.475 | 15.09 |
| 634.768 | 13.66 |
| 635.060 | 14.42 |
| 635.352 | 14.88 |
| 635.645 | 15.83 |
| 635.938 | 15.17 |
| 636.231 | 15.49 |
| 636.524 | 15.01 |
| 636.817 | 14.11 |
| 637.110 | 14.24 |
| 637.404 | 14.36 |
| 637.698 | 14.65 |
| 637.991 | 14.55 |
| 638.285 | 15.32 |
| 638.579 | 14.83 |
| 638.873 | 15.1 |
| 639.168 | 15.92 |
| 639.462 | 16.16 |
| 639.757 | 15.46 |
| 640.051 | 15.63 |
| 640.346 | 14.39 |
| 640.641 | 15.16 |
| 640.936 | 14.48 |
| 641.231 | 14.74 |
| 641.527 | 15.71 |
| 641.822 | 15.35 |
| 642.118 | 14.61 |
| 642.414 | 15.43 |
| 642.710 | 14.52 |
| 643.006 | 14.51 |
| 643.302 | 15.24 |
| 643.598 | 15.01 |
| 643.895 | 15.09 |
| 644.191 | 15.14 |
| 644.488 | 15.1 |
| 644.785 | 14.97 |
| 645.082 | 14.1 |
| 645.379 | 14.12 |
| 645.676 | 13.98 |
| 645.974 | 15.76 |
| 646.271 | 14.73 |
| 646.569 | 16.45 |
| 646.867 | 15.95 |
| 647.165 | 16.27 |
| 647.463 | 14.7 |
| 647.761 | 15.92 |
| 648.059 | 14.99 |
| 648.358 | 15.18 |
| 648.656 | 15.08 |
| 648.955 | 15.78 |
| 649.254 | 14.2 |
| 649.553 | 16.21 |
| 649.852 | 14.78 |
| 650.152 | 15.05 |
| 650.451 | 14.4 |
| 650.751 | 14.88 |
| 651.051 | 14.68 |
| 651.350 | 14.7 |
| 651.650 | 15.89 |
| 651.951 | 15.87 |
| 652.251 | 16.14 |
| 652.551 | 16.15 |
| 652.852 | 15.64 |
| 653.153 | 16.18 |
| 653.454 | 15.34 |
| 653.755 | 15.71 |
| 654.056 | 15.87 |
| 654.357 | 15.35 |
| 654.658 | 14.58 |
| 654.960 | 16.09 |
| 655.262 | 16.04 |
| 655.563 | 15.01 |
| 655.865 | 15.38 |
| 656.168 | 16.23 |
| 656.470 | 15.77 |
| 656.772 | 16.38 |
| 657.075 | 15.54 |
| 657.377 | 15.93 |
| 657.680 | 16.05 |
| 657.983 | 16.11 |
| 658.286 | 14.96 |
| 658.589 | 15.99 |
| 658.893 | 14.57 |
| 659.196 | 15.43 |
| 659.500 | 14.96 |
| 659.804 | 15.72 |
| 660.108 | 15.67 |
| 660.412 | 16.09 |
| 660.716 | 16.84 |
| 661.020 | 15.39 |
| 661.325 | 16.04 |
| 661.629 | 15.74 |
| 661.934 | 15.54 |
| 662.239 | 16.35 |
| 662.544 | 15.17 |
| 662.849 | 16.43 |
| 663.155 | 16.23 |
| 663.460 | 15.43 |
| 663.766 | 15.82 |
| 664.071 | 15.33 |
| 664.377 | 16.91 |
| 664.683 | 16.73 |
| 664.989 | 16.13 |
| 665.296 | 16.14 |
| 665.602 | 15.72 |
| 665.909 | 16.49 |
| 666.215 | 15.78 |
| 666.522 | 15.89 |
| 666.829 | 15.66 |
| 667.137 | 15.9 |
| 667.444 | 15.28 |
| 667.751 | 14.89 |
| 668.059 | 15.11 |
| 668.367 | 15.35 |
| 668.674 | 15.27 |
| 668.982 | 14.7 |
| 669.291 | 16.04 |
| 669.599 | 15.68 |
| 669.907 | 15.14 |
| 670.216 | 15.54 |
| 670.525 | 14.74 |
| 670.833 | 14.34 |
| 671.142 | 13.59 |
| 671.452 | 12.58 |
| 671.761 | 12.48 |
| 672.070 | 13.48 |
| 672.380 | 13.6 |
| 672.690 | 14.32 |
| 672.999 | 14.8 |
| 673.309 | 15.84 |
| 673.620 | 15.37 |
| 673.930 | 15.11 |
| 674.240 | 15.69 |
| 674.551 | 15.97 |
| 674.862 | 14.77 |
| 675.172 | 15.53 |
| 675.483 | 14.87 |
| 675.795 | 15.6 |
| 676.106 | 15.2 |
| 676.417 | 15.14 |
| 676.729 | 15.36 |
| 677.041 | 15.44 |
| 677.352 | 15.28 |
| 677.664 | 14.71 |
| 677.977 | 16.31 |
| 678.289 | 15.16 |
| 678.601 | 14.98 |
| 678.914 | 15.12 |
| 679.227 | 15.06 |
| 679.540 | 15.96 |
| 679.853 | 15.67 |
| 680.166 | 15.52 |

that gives 1.02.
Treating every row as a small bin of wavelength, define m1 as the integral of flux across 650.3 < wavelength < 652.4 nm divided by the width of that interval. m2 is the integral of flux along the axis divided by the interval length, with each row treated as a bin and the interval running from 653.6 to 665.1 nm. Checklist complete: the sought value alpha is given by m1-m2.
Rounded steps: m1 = 15.2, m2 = 15.8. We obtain -0.6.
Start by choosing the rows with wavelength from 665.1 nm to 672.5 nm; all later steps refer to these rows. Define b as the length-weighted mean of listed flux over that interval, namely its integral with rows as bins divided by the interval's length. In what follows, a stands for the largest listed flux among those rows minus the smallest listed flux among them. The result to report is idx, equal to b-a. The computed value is 11.0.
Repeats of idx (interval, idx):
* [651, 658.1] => 13.9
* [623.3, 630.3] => 12.9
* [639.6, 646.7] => 12.5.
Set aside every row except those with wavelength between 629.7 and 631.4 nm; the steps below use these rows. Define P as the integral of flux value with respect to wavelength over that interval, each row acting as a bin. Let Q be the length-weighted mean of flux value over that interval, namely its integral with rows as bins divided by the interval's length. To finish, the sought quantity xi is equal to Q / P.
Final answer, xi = 0.59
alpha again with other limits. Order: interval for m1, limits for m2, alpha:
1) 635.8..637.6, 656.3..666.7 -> -1.1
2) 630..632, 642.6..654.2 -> -0.1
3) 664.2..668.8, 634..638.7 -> 1.1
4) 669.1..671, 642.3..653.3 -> 0.0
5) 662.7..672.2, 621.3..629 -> 0.5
